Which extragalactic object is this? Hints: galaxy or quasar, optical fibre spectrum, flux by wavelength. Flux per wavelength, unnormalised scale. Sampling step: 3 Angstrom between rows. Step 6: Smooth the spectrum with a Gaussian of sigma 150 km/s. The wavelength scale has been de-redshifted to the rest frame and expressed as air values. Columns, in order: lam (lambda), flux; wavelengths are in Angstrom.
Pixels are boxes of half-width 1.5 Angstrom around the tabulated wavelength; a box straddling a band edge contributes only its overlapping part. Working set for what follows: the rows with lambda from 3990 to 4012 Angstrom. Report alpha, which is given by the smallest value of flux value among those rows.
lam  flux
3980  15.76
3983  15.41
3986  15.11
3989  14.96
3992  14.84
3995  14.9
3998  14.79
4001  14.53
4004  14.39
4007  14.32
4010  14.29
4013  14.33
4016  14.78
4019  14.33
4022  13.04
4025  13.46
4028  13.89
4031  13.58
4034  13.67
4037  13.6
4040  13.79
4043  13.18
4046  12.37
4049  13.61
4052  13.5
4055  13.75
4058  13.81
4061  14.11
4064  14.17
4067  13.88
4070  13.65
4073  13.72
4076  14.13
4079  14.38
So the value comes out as 14.29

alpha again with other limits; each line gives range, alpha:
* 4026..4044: 13.18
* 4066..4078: 13.65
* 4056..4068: 13.81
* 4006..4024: 13.04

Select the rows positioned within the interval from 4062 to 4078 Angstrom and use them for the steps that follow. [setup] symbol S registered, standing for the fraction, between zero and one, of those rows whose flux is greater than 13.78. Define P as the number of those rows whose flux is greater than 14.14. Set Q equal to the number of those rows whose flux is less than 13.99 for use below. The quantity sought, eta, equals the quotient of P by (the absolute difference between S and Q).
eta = 0.42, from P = 1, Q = 3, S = 0.60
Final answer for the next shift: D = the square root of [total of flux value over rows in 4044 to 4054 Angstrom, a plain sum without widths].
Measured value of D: 6.3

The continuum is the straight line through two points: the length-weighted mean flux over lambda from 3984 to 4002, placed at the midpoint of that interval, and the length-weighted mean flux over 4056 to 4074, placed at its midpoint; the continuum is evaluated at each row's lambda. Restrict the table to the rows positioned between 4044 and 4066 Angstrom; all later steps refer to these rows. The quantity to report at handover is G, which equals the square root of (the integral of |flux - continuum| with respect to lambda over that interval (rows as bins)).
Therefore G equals 3.4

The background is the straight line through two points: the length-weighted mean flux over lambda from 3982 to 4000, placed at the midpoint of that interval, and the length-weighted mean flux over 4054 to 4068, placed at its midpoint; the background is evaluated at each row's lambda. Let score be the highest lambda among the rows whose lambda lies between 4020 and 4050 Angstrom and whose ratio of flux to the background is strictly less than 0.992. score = 4049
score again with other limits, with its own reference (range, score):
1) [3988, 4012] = 4010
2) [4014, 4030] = 4028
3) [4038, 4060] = 4058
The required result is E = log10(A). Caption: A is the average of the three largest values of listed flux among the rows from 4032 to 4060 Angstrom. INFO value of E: 1.14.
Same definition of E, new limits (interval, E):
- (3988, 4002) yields 1.17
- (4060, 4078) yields 1.15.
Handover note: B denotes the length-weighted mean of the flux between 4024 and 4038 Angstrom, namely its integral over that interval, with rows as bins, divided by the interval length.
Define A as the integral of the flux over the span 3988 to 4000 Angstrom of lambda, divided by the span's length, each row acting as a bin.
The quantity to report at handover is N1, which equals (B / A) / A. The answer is 0.0619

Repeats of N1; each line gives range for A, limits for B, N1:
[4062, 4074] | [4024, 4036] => 0.0710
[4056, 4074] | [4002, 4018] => 0.0747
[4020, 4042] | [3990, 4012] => 0.0790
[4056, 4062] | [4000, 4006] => 0.0744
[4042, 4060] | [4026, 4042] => 0.0762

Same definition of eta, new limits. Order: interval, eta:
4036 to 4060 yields 0.00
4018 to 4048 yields 0.11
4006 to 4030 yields 2.22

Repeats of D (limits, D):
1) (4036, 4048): 7.3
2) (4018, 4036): 9.1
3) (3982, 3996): 8.7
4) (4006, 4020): 8.5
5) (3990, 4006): 8.6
